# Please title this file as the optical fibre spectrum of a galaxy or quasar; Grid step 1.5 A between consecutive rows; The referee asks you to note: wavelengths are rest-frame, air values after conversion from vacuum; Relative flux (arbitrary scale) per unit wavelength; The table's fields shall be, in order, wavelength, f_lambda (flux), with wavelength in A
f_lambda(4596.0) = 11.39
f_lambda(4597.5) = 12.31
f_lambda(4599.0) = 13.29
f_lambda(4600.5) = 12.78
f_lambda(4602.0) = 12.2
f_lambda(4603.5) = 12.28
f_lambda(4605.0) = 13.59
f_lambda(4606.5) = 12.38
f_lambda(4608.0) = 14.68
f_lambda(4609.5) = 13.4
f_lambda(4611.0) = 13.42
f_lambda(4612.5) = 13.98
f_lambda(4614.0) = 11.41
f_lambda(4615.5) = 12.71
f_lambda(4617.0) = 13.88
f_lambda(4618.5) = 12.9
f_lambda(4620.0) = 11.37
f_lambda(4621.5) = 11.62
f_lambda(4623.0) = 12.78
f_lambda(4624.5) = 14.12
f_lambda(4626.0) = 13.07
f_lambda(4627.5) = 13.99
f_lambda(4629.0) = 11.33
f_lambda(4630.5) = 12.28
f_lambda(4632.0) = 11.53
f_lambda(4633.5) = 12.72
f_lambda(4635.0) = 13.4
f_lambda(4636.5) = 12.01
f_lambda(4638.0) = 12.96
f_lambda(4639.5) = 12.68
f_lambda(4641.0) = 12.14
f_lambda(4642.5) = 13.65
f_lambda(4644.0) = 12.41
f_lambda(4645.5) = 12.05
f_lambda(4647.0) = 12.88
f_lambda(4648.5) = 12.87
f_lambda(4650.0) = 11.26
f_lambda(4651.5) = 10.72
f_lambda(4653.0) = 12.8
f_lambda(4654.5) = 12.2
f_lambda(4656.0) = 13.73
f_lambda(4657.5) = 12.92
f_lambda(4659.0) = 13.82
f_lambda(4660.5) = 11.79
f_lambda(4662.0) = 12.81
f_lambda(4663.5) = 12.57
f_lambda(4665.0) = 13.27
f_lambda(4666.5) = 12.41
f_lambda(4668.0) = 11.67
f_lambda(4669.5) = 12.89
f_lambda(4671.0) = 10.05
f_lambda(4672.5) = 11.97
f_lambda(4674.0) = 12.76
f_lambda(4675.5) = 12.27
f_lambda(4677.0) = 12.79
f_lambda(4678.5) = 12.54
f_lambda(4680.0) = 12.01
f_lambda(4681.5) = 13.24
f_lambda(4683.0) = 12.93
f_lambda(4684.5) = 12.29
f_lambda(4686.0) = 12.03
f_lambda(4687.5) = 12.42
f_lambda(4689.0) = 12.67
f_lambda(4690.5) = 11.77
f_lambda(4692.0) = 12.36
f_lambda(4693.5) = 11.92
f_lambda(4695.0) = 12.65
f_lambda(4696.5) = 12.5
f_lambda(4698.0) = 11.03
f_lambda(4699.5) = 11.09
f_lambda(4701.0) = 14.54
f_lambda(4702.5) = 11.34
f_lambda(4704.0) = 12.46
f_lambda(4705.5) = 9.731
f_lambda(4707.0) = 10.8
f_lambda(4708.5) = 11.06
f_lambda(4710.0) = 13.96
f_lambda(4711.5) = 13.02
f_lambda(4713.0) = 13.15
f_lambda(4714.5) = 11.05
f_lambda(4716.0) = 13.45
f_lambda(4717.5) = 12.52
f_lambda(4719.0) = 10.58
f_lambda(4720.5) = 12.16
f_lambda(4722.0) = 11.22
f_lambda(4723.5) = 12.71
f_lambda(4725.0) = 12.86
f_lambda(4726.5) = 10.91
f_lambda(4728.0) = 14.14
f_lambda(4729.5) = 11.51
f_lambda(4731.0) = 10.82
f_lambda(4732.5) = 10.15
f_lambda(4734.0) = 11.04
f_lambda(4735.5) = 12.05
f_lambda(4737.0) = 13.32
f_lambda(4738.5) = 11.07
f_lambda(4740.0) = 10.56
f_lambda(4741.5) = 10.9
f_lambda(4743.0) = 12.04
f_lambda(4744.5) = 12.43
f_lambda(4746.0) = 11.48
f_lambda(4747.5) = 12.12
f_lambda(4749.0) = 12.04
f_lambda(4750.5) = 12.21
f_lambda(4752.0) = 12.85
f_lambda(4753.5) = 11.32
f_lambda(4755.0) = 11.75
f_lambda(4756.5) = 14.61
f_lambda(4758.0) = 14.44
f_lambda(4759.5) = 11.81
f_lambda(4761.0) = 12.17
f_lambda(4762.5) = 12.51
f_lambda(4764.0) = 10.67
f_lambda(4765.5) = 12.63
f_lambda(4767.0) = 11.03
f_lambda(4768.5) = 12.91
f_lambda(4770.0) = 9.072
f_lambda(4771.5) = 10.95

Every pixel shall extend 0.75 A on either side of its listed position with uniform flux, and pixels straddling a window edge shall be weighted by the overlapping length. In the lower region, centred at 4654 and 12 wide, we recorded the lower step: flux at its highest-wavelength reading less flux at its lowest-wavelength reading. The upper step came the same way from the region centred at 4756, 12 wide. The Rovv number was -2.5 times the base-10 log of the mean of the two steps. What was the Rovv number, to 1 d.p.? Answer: 0.9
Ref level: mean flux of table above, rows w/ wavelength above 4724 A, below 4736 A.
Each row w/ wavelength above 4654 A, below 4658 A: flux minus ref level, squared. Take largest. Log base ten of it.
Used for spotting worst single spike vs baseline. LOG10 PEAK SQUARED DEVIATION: 0.62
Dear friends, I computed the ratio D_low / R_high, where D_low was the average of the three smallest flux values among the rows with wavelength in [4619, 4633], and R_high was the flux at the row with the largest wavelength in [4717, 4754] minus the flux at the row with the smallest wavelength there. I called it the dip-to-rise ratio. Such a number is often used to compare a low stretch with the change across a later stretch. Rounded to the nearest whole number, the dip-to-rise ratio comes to -10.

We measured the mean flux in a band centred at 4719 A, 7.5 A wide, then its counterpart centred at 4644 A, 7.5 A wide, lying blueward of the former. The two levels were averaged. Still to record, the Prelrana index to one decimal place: 12.3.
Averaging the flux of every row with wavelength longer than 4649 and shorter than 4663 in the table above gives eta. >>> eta 12.5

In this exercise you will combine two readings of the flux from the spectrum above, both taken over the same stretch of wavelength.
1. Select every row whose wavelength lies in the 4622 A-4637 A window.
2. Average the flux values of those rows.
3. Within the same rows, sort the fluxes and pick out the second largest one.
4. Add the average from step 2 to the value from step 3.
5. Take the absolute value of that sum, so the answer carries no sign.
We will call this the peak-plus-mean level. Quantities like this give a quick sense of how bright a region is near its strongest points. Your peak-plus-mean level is 26.7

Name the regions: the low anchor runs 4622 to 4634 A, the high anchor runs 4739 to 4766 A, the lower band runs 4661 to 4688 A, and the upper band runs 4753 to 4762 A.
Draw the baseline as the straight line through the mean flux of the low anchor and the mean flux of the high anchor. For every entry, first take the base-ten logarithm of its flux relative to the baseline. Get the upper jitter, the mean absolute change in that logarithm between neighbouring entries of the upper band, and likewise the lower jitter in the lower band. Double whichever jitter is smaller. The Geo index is 0.059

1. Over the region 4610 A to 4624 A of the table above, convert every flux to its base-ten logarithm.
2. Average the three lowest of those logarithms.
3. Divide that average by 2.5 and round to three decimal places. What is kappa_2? 0.424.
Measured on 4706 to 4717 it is 0.416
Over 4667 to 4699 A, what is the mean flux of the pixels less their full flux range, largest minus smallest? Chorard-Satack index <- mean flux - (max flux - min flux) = 9.0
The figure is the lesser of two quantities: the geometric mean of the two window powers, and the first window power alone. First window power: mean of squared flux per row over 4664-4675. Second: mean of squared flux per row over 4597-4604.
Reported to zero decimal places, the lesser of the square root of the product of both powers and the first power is 149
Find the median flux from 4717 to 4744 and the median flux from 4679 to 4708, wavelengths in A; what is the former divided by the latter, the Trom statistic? 0.925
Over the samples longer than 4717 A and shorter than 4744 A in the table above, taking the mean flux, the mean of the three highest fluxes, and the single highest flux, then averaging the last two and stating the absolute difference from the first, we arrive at 2.09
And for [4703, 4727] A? 1.76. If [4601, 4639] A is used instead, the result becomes 1.67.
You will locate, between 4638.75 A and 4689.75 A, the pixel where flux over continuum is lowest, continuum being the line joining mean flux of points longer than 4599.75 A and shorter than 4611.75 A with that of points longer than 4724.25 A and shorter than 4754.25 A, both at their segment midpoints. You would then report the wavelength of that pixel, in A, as 4671.0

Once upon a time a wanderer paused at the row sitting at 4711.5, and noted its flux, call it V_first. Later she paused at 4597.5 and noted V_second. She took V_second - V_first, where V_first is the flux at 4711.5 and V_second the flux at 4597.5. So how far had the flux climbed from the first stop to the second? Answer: -0.7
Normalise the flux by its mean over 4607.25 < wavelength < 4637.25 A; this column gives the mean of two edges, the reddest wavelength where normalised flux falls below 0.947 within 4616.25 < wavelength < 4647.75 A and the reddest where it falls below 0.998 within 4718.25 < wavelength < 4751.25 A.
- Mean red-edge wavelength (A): 4698.0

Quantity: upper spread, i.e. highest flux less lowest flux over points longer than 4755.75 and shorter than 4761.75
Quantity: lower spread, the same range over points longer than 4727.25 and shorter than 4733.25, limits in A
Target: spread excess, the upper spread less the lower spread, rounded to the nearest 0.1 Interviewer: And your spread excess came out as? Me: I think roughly -1.2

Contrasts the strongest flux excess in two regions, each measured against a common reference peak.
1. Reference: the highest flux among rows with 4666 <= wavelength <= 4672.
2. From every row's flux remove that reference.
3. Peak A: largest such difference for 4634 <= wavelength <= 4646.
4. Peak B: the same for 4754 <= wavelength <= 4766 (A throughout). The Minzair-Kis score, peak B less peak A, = 1.0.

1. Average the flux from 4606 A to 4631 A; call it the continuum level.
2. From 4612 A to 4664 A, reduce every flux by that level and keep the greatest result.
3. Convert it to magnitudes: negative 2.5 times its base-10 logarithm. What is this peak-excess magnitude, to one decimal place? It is -0.2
